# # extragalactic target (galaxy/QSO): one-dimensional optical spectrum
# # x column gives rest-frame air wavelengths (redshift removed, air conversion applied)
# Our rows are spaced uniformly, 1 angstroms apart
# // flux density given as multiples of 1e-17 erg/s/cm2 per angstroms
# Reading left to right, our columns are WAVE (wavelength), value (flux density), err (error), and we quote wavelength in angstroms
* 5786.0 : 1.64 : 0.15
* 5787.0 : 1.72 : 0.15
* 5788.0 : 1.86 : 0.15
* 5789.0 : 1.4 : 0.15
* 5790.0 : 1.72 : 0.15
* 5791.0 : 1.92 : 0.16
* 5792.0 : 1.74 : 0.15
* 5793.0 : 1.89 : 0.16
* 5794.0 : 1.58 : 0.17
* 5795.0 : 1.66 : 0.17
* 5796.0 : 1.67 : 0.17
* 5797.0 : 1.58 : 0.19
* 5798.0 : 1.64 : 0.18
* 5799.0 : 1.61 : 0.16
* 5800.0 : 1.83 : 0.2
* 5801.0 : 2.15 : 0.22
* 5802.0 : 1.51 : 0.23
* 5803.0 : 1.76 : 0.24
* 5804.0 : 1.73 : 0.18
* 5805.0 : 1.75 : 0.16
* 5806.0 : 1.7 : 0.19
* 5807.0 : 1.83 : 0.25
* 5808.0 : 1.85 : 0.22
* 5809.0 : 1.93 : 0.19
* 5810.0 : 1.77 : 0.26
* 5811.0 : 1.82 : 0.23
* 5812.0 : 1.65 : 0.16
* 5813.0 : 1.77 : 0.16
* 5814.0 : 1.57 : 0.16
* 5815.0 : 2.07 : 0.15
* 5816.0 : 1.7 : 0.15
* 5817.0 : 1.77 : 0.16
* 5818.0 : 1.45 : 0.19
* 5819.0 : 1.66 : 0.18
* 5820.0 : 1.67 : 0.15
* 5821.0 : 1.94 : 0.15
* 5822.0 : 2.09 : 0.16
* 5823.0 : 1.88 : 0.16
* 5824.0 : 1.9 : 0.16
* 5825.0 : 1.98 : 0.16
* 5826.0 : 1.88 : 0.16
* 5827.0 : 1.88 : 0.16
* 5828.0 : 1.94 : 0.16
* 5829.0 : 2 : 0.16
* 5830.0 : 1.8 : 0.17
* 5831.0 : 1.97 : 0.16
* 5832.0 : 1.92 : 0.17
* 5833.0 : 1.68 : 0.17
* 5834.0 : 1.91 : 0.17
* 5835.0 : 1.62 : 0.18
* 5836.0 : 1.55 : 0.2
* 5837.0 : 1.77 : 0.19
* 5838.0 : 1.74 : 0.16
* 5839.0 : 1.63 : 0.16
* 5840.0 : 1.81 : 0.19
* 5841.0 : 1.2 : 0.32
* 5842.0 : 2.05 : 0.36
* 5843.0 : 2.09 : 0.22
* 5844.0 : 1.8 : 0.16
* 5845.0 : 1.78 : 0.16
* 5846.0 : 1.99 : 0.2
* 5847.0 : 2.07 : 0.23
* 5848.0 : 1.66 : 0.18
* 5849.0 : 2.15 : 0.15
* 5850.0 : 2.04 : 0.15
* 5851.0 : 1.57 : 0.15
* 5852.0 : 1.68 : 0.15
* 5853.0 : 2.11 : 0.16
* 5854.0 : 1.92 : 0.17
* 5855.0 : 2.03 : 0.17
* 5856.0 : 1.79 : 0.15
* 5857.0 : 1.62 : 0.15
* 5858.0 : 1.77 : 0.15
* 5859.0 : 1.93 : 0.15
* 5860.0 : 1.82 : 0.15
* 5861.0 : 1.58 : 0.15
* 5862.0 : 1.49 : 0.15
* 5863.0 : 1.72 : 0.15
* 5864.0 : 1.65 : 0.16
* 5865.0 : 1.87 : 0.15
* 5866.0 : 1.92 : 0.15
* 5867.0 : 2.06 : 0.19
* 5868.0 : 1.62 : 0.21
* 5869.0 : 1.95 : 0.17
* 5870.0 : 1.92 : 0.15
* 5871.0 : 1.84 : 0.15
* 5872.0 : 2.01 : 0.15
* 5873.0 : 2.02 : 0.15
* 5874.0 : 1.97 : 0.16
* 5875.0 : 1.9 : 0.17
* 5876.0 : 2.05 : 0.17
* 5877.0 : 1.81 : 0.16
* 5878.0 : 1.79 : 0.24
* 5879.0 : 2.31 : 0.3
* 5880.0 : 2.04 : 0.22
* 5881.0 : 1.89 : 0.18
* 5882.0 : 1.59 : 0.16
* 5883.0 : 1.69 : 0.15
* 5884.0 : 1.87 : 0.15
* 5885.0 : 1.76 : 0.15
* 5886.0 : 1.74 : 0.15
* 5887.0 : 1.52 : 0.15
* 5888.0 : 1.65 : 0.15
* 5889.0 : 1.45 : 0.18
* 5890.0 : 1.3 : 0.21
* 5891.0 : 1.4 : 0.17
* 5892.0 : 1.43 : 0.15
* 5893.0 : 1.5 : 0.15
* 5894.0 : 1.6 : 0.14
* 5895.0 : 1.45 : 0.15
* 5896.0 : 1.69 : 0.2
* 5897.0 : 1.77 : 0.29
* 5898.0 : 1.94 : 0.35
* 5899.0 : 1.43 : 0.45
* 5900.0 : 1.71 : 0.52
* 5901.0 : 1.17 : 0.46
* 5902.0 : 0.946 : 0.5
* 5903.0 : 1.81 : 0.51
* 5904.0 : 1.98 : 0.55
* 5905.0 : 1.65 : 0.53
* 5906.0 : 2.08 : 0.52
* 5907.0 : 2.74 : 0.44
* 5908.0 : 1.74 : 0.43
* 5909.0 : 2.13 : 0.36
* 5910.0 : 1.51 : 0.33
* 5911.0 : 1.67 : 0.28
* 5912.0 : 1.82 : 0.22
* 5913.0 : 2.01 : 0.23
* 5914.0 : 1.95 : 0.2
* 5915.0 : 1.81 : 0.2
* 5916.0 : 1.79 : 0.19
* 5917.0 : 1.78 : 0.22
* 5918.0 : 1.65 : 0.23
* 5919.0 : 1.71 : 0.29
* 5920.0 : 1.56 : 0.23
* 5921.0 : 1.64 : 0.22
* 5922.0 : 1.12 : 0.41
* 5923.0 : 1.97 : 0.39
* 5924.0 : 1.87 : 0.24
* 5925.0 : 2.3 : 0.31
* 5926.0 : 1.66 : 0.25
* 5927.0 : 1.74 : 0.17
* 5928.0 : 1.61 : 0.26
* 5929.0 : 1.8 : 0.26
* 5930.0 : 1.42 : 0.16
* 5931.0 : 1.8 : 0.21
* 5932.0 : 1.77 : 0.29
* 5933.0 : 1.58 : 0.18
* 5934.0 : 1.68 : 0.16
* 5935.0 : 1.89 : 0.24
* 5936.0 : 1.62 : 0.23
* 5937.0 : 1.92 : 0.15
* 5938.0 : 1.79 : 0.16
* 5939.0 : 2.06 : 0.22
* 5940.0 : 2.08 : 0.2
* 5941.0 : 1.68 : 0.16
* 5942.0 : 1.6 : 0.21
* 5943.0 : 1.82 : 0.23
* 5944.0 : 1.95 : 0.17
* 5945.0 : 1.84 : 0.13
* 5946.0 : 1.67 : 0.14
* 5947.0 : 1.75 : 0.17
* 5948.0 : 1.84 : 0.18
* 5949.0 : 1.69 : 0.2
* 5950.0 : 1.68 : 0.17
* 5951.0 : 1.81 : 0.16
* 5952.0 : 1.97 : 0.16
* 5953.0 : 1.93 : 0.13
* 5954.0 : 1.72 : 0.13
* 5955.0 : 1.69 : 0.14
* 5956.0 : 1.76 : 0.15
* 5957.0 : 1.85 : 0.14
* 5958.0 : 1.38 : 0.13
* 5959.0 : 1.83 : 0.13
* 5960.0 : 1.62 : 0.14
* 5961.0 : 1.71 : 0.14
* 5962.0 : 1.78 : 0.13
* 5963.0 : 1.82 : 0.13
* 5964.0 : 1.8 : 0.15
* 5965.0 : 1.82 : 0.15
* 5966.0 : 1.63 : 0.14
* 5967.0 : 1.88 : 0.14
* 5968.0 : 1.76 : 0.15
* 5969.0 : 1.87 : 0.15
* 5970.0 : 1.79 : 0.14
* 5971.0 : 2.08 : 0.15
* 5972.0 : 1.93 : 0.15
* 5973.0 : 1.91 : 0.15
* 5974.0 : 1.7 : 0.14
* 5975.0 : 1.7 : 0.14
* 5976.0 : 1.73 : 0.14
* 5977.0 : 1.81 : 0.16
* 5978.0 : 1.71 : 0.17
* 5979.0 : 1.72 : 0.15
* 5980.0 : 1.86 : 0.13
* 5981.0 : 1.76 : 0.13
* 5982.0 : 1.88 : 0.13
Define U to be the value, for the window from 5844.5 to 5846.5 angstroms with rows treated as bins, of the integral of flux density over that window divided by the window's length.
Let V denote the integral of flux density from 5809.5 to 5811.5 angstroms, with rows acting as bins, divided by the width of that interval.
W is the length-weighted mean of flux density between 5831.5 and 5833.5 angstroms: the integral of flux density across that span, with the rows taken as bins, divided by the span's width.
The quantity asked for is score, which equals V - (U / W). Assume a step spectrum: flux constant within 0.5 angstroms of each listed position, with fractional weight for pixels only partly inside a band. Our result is 0.75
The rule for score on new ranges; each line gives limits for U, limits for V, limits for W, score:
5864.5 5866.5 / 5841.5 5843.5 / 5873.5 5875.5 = 1.09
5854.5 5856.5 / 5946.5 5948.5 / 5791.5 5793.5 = 0.74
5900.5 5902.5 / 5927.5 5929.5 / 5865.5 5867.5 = 1.17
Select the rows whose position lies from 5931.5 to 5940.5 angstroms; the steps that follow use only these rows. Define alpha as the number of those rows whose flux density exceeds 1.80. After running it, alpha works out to 4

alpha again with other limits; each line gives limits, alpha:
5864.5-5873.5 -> 8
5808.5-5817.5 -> 3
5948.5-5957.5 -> 4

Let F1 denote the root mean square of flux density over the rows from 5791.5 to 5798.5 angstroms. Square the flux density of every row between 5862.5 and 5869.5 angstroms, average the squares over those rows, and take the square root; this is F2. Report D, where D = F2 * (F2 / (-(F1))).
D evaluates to -2.00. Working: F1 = 1.68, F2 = 1.83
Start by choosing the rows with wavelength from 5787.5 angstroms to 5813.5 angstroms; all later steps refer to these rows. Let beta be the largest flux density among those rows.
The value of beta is 2.15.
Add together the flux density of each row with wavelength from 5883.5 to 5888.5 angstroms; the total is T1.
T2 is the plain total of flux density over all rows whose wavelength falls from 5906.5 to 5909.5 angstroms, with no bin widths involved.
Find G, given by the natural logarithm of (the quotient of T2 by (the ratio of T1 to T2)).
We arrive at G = 1.6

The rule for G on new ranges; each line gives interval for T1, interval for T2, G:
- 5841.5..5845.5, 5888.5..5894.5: 2.3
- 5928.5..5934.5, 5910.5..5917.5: 2.8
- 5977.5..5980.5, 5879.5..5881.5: 1.1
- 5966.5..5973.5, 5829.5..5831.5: 0.1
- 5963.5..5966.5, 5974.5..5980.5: 3.1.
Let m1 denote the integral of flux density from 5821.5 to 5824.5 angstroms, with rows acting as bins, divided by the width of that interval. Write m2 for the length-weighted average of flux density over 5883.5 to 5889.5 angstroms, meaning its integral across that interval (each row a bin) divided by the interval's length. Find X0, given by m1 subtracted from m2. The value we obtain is -0.3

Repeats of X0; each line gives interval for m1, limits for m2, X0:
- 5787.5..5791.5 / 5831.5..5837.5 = 0.0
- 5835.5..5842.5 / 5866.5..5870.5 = 0.2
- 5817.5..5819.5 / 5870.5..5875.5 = 0.4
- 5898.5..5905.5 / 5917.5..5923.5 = 0.1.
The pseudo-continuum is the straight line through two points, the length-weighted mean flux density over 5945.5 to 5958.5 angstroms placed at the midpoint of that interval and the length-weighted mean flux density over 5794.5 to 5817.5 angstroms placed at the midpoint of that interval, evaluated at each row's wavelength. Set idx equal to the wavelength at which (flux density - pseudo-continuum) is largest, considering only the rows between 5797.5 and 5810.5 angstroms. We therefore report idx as 5801.0 angstroms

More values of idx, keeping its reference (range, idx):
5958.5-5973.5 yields 5971.0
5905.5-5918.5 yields 5907.0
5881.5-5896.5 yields 5884.0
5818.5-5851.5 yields 5849.0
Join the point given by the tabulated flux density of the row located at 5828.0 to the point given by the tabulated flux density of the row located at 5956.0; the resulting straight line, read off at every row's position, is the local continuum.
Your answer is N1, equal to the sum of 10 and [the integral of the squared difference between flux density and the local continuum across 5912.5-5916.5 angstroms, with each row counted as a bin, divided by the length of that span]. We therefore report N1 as 10.0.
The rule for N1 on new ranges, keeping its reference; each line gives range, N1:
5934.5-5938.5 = 10.0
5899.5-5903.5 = 10.3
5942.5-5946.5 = 10.0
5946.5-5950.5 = 10.0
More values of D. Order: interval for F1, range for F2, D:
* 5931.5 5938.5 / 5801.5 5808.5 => -1.72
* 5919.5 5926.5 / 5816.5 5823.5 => -1.82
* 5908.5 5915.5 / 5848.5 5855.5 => -2.03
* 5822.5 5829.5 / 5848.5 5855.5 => -1.96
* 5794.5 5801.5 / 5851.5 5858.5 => -1.97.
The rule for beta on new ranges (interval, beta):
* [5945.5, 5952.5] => 1.97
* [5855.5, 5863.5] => 1.93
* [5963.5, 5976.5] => 2.08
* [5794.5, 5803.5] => 2.15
